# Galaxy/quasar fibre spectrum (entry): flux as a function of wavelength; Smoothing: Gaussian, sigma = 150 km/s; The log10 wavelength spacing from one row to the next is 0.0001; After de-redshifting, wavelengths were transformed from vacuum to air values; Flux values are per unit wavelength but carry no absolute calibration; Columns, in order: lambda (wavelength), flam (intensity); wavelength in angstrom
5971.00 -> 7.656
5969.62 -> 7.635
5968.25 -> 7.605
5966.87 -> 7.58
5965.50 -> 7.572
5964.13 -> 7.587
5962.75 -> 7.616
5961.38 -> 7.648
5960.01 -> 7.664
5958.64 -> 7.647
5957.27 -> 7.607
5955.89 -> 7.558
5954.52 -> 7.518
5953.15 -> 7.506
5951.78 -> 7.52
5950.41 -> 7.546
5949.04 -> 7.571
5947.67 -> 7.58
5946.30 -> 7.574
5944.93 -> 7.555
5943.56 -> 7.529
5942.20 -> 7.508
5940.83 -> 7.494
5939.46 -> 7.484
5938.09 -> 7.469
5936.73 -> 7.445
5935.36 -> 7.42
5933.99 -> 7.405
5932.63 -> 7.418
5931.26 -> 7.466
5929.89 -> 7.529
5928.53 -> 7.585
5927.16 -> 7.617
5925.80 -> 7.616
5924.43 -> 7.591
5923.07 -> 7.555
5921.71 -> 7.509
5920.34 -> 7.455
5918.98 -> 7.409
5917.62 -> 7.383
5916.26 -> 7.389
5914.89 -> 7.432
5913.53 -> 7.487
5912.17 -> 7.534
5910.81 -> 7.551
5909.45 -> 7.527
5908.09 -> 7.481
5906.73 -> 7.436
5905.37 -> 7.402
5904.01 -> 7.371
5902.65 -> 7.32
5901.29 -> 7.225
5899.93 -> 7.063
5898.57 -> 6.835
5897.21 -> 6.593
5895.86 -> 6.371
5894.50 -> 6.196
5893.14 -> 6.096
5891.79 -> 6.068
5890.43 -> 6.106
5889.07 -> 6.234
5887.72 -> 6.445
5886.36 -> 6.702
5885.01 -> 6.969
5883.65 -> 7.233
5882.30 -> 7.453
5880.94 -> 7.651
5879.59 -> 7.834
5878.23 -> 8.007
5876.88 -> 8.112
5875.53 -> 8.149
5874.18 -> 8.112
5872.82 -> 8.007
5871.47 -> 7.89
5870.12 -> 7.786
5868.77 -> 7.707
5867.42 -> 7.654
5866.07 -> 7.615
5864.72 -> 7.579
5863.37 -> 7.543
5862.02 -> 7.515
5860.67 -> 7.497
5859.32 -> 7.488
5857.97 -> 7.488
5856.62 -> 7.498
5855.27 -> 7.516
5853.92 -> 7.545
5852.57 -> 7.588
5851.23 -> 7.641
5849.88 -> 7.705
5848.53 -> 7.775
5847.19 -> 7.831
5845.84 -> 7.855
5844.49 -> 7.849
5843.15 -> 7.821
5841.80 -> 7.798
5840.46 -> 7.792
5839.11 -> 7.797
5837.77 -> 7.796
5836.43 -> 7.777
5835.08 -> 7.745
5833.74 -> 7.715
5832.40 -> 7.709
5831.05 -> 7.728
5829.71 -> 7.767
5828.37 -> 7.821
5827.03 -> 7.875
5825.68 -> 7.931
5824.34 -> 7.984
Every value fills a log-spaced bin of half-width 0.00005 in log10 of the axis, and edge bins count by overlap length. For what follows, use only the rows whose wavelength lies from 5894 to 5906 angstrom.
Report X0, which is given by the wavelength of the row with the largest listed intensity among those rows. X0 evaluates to 5905.37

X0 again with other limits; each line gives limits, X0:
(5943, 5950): 5947.67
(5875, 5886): 5875.53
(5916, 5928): 5927.16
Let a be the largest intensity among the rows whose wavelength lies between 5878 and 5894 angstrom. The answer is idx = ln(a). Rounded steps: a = 8.007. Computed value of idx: 2.08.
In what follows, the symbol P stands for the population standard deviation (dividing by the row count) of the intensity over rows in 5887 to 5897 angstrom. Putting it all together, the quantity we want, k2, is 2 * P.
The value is 0.27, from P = 0.13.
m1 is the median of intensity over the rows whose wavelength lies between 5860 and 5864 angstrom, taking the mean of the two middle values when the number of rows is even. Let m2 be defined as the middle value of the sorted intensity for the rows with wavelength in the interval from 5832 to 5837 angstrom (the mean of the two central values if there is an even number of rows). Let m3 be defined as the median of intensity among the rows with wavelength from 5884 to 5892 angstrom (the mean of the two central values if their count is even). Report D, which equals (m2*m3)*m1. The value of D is 368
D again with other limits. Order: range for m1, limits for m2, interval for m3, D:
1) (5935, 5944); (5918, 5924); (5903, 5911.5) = 418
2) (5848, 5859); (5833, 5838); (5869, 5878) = 473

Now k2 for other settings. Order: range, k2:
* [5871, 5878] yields 0.19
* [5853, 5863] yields 0.04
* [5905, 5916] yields 0.10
